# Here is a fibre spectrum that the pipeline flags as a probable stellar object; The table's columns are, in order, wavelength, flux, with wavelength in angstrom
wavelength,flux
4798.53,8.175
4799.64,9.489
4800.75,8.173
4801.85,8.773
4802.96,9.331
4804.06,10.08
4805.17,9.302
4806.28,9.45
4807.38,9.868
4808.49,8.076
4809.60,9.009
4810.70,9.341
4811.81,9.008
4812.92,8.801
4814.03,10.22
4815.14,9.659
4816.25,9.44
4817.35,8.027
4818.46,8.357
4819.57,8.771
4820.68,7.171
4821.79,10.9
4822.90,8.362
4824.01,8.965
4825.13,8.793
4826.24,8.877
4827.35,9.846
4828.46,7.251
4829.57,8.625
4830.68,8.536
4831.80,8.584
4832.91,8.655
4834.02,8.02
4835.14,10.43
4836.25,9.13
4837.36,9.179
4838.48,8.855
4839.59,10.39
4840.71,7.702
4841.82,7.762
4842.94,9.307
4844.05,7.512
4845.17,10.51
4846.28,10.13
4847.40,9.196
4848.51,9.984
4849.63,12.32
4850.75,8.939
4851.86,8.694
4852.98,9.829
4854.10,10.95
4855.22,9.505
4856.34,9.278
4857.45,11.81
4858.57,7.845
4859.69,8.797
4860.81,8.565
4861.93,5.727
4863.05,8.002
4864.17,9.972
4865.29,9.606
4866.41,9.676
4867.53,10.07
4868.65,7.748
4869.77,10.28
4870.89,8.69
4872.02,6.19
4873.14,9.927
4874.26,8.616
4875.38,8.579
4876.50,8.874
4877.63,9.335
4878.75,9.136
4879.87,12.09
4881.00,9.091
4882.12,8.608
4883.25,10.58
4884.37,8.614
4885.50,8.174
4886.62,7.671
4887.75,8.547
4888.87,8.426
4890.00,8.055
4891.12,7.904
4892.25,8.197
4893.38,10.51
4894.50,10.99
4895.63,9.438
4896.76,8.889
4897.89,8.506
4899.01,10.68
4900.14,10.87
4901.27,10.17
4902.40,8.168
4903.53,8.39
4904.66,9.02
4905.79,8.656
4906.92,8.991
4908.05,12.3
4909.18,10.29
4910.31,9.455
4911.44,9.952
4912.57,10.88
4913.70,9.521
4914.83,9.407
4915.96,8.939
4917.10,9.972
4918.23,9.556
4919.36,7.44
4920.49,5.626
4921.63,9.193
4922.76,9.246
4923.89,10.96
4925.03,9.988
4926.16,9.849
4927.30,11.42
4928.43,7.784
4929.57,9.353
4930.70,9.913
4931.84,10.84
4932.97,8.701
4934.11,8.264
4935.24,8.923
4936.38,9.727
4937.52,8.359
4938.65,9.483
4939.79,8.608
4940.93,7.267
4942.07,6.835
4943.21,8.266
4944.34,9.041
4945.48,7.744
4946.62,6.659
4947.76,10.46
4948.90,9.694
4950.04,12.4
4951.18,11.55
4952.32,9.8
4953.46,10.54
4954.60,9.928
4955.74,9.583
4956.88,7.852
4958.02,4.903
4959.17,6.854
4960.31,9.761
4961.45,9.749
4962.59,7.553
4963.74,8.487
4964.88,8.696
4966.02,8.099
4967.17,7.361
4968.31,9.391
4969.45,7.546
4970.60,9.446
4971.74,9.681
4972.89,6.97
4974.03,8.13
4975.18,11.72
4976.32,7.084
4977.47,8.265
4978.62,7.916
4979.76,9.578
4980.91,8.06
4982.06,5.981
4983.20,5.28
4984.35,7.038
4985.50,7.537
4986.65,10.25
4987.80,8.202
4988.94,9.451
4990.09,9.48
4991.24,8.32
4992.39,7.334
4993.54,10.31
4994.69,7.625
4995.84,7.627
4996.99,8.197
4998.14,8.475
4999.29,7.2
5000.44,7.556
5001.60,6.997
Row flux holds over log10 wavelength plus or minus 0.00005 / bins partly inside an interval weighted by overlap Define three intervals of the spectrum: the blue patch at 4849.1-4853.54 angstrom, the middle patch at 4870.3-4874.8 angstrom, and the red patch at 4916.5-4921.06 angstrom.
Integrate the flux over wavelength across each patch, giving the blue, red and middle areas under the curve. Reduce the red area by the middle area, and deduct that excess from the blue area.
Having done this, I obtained 45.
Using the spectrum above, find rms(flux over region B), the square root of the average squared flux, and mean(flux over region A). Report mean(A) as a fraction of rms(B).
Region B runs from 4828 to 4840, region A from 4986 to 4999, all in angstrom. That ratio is 0.97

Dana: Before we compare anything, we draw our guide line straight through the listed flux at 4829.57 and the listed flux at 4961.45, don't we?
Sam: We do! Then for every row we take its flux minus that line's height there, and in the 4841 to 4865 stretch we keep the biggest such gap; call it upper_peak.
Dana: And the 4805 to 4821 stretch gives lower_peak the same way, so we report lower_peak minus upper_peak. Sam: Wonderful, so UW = -1.8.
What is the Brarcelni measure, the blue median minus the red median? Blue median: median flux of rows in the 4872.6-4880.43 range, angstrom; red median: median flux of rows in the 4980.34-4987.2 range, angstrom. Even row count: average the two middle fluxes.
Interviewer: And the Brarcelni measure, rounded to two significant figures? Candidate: 1.8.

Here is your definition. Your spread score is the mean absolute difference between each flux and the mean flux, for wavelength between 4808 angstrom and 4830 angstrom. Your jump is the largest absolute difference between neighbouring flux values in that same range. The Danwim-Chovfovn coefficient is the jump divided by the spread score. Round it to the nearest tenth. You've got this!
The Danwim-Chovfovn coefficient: 5.7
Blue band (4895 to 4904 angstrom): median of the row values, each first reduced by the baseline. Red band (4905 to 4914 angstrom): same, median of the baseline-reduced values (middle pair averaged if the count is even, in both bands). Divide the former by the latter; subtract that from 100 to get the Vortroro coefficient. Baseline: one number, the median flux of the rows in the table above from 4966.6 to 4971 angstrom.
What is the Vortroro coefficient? 99.5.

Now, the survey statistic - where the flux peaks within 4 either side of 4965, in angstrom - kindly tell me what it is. 4961.45 angstrom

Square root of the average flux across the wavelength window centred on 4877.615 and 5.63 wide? 3.10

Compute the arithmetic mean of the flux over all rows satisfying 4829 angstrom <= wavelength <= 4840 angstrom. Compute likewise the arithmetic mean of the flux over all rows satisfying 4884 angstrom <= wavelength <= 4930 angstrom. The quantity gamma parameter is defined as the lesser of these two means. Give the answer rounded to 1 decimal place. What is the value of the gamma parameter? 9.0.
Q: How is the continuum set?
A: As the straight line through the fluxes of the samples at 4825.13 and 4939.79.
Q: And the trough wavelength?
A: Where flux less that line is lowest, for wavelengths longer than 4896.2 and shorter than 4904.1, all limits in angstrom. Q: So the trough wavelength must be 4902.40 angstrom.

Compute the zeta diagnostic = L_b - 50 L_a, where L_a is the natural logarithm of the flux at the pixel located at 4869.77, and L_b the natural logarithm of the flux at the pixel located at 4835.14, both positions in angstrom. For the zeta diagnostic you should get -114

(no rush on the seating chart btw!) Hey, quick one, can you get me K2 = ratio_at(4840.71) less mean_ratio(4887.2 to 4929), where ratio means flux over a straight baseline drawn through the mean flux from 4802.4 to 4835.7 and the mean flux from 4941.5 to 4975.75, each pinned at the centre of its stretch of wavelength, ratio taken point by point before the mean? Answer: -0.19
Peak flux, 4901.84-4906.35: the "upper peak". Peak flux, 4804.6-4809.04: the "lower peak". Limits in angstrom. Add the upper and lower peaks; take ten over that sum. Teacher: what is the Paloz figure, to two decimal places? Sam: 0.53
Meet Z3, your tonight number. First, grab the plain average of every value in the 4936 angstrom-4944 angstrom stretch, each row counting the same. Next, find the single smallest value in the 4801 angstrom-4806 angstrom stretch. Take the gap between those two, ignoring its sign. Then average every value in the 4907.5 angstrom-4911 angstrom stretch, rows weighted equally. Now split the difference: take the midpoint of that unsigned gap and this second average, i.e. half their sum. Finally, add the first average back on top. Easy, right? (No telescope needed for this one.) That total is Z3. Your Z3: 13.9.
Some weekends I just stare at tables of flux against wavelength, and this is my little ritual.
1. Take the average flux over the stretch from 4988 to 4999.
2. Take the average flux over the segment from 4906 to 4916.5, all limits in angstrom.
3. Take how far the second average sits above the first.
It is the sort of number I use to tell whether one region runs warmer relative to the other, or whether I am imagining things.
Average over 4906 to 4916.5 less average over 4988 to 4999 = 1.4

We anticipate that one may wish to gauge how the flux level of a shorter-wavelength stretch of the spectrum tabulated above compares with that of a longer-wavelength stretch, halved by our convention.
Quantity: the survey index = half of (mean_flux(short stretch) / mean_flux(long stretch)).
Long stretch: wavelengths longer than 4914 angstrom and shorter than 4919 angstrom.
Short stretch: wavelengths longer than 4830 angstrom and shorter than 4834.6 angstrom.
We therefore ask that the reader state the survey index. 0.45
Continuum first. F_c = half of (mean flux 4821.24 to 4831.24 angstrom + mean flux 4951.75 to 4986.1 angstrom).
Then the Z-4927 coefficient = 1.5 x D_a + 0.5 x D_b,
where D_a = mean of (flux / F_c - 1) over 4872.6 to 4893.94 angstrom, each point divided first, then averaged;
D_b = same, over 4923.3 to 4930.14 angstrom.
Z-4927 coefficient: 0.14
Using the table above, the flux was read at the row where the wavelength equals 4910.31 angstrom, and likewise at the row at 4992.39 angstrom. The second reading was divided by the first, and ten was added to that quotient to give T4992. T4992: 10.8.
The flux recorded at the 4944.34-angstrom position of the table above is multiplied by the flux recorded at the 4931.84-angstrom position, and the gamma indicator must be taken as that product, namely 98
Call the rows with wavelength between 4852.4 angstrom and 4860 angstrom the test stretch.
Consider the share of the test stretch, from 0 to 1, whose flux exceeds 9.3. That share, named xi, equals 0.57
